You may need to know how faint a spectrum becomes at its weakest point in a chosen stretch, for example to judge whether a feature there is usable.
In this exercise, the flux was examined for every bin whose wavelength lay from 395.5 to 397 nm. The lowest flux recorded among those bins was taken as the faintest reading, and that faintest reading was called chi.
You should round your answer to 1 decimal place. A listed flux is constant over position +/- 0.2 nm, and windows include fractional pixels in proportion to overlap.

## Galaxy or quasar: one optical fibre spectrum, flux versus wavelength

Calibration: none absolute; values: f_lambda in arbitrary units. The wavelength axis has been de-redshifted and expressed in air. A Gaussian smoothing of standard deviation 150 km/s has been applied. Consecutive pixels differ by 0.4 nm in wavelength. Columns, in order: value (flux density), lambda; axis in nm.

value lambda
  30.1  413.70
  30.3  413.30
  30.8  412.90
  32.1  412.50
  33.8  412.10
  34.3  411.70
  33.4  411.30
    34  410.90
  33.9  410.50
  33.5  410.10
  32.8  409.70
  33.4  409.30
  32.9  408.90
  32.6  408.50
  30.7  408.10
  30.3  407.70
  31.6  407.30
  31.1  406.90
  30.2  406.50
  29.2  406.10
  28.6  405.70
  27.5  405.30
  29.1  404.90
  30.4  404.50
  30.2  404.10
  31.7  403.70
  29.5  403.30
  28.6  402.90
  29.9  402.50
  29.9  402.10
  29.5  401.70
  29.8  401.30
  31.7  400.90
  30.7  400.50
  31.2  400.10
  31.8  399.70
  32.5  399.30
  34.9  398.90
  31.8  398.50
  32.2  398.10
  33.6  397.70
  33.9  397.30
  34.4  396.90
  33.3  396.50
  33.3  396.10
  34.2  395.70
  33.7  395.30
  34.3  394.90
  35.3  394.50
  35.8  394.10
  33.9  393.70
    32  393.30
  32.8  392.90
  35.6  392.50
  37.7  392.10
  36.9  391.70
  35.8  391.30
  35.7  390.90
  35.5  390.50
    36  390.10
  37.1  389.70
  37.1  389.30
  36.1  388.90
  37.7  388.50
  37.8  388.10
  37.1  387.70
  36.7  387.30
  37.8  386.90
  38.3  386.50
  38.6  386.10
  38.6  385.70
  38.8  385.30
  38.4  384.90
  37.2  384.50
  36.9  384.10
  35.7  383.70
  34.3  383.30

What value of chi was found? 33.3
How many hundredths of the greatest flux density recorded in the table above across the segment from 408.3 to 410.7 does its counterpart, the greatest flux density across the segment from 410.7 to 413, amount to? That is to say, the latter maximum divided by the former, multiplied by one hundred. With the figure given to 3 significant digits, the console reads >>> 101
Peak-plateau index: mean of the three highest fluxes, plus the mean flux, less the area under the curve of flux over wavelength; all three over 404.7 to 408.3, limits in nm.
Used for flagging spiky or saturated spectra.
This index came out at -46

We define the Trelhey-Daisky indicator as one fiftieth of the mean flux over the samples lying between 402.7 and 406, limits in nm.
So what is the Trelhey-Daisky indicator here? 0.589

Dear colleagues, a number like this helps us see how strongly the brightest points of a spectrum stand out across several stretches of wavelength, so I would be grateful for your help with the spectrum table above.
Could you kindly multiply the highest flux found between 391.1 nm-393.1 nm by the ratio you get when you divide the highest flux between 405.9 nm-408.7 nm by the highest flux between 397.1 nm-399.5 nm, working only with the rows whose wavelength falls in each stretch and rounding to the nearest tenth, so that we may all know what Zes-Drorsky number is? 35.2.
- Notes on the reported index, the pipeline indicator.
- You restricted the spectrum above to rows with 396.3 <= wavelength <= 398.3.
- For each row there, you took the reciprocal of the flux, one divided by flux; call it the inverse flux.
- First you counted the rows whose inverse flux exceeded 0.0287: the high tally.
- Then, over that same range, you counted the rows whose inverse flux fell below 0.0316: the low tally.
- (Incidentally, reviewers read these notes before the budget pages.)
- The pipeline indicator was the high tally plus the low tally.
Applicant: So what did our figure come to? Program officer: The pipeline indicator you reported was 10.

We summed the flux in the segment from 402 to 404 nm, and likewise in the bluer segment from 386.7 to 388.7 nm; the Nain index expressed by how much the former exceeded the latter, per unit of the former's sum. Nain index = -0.25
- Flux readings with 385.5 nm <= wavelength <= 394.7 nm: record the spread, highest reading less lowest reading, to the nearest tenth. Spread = 6.6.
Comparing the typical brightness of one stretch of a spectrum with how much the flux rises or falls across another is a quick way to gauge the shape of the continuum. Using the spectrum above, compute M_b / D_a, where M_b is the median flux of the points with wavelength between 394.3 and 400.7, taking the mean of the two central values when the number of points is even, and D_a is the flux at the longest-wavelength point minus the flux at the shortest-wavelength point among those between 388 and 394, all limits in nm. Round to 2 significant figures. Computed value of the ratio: -8.6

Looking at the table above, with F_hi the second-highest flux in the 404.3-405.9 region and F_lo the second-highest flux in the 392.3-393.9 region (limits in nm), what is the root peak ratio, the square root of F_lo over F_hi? 1.08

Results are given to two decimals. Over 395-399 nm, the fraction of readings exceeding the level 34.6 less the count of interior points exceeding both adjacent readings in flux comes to -1.90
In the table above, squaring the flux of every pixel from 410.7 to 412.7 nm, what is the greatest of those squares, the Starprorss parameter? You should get 1176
